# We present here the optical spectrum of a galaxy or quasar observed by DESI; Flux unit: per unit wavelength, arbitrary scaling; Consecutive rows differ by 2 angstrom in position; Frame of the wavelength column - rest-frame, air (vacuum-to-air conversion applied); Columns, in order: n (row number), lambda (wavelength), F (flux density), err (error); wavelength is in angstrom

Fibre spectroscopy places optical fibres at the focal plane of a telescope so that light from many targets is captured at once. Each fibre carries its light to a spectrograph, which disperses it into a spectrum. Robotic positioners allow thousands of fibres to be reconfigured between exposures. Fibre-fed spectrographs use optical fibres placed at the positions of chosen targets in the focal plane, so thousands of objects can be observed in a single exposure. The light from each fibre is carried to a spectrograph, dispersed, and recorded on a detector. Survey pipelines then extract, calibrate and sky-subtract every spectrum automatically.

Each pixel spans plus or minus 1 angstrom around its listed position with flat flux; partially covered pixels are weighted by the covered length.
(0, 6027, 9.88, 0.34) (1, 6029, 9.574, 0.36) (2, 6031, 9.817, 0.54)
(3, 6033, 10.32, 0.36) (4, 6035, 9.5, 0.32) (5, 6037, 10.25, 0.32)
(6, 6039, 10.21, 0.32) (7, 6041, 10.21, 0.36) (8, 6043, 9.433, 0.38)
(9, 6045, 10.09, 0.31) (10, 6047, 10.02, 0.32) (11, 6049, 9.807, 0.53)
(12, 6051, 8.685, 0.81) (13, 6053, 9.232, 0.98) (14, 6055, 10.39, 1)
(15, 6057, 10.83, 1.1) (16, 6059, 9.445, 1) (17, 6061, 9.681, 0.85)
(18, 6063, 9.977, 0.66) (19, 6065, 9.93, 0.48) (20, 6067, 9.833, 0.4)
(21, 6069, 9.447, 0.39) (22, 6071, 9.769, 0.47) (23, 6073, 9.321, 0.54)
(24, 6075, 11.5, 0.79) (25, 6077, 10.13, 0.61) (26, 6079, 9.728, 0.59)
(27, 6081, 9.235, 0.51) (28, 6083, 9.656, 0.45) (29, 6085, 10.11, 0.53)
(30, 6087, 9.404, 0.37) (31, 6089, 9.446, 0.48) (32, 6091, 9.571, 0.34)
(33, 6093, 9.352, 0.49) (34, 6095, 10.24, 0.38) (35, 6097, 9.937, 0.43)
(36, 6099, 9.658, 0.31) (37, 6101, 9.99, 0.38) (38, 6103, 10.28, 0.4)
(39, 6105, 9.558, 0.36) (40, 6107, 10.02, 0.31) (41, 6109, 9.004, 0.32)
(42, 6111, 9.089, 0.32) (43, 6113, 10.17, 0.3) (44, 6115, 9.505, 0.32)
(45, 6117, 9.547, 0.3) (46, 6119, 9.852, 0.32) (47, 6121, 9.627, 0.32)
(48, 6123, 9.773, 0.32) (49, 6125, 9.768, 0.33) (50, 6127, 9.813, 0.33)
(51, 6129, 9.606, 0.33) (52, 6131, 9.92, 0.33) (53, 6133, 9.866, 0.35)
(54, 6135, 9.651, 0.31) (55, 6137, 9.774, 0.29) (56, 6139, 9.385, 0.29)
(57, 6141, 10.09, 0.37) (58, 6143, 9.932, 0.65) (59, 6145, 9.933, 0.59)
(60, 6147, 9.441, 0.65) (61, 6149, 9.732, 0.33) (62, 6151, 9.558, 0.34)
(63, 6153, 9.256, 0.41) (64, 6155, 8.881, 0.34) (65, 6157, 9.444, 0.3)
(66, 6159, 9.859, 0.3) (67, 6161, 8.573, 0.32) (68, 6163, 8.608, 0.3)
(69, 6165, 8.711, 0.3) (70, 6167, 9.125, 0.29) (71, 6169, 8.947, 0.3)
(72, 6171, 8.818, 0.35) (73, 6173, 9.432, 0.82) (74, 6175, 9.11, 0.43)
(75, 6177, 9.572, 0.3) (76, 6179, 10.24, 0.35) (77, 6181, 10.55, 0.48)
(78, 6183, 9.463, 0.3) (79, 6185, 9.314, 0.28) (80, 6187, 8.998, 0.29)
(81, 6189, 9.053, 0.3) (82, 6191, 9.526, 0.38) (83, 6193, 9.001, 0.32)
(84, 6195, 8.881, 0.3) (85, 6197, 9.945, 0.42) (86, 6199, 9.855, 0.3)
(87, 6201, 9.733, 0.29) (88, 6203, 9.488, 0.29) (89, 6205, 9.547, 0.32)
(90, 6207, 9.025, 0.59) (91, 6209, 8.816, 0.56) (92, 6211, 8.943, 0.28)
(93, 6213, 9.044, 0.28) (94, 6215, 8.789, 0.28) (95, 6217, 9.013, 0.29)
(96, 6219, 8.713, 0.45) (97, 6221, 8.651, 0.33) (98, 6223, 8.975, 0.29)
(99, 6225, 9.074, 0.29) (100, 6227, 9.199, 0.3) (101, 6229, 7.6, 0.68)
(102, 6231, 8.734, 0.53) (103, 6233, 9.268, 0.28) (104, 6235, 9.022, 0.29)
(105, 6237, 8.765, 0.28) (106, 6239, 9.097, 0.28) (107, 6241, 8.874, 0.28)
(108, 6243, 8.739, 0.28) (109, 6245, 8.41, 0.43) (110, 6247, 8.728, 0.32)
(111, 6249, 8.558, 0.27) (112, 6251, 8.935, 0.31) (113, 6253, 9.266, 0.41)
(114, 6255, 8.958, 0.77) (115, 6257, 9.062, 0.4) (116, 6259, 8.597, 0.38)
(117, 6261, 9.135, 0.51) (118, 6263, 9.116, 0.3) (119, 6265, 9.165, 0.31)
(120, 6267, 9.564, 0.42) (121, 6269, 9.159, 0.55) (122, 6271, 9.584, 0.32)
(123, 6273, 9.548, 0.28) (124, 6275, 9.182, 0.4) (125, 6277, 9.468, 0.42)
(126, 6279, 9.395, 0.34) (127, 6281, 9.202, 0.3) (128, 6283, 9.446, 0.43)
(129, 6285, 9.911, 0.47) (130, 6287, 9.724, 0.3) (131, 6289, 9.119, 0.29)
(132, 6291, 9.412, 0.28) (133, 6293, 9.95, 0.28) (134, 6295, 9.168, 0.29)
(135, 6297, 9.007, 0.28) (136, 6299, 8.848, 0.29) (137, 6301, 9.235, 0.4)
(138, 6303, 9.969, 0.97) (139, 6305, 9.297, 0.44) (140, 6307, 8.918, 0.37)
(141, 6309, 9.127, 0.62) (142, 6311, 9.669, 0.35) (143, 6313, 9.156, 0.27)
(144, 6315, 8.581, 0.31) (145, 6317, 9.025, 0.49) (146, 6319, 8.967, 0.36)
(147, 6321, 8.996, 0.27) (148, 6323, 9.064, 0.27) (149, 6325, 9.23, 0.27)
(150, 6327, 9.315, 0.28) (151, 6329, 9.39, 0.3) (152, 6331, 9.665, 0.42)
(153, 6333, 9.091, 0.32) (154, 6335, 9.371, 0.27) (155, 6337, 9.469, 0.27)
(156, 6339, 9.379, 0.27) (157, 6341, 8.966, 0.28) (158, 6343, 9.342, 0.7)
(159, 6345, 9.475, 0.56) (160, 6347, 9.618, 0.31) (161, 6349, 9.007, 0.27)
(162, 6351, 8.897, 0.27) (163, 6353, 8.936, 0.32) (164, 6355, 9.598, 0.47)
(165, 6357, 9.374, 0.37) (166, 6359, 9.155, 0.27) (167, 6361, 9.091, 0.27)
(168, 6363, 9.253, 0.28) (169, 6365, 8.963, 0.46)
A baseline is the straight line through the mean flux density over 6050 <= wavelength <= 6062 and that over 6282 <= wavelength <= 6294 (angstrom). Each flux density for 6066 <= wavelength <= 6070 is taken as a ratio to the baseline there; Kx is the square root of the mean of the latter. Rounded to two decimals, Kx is 1.00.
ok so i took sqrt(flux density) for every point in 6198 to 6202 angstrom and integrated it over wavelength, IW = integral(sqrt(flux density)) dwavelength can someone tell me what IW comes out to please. 12.5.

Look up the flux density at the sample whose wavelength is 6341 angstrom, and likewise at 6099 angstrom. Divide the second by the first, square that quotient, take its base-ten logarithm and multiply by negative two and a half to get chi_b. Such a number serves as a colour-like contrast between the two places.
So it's -0.16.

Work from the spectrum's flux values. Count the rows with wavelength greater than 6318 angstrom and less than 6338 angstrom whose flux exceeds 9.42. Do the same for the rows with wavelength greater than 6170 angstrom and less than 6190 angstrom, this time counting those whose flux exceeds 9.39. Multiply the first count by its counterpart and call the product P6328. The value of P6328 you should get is 10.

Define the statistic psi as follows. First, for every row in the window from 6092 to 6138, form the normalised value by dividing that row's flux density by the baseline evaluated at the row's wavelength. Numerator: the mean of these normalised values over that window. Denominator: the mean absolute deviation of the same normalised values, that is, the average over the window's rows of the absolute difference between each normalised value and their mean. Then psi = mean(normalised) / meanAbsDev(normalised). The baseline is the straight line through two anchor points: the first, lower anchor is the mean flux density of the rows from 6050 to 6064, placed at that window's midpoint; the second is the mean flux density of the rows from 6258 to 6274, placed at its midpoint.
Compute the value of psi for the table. 40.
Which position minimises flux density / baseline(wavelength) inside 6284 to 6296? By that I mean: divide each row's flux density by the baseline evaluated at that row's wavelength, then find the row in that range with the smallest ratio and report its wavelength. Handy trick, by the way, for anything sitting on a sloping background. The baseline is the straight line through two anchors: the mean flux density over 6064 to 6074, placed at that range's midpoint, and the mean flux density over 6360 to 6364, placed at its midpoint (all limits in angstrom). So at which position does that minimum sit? 6289 angstrom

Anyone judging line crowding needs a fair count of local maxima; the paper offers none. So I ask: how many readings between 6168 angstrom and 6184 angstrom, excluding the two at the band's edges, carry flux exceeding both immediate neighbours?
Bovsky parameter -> 2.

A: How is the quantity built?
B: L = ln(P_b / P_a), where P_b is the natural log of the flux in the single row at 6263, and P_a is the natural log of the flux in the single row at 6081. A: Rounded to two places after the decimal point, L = -0.01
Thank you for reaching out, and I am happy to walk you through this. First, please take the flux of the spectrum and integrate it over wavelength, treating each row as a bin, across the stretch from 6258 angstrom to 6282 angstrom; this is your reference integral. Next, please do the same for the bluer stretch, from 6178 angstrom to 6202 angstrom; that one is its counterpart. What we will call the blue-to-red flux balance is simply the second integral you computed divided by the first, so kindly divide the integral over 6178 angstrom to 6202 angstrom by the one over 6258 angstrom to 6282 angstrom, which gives 1.03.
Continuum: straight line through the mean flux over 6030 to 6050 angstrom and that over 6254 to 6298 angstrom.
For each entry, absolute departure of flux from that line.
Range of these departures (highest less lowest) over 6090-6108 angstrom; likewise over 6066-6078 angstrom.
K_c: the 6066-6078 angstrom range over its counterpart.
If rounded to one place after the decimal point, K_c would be 4.4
